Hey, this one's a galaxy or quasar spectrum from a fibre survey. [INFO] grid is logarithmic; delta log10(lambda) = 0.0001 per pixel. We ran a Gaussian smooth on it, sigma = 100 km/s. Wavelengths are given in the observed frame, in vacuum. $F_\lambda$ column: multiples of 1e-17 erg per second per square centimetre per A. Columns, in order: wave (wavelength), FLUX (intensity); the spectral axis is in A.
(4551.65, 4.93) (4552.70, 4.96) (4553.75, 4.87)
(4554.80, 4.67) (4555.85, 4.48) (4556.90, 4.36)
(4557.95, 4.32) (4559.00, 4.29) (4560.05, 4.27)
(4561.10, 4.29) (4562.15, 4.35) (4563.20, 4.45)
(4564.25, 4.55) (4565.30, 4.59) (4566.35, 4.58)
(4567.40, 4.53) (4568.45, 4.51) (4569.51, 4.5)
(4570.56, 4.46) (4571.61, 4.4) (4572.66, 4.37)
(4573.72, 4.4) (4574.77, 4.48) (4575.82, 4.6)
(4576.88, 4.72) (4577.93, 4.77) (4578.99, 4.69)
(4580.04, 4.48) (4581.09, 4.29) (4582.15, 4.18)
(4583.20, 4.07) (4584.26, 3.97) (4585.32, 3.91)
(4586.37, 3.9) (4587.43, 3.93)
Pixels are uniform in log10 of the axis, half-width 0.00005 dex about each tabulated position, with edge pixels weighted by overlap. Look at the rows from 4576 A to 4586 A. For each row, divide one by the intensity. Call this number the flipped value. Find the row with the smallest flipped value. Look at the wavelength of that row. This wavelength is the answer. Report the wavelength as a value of 4577.93 A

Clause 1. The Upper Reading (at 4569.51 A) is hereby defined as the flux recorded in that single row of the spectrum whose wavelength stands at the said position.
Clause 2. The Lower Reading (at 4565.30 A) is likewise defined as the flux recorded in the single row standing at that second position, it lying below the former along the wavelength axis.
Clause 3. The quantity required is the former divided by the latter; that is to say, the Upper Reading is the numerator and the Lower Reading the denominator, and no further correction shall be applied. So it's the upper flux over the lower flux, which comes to 0.98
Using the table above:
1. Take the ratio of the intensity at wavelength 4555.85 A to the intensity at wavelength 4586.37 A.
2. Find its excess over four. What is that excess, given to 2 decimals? -2.85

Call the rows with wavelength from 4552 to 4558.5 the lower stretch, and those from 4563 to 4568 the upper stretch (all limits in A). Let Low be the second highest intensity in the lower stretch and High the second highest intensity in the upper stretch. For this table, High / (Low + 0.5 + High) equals 0.460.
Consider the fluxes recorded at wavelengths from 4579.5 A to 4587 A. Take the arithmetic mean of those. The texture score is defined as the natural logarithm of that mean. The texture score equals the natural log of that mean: 1.41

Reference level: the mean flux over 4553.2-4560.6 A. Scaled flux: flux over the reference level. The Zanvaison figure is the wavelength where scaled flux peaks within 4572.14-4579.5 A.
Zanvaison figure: 4577.93 A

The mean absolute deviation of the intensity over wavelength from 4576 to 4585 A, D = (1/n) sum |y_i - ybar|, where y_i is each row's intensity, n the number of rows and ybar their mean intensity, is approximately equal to 0.27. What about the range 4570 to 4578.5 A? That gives 0.13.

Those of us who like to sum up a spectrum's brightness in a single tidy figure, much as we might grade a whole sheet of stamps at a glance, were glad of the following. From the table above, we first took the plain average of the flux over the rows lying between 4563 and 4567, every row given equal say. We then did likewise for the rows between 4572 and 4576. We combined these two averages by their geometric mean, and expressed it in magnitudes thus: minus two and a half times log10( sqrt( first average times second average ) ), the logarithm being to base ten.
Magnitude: -1.63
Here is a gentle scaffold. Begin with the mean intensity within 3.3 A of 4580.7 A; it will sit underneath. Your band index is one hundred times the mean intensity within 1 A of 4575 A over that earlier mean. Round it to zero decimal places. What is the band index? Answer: 103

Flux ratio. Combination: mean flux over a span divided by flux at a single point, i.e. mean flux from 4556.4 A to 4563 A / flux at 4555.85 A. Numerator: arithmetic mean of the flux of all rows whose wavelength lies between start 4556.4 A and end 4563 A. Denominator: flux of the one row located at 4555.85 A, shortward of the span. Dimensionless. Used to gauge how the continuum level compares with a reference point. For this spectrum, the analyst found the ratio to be 0.96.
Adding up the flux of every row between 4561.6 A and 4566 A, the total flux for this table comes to 17.94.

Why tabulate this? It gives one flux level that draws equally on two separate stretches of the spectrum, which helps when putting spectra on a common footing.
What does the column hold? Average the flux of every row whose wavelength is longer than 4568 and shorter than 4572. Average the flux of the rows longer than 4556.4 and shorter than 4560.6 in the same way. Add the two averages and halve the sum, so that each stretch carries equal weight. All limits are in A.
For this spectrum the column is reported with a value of 4.39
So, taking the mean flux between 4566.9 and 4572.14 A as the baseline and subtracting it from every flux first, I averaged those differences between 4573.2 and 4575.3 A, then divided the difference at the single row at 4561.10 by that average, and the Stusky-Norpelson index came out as 5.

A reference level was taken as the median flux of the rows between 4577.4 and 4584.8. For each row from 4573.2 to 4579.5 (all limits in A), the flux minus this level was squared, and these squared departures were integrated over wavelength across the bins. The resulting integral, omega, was 0.76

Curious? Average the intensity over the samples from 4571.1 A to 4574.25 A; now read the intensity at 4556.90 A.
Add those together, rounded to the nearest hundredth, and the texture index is 8.75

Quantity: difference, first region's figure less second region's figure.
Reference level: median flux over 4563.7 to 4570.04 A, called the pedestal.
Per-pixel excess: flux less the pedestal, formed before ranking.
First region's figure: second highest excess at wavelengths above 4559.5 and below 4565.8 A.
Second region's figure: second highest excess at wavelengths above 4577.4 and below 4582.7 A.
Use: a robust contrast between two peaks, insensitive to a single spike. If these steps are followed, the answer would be -0.14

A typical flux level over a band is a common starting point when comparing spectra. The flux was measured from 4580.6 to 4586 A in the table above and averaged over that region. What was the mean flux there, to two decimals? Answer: 4.08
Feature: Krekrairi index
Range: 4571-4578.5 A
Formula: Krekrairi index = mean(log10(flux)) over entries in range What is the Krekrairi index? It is 0.656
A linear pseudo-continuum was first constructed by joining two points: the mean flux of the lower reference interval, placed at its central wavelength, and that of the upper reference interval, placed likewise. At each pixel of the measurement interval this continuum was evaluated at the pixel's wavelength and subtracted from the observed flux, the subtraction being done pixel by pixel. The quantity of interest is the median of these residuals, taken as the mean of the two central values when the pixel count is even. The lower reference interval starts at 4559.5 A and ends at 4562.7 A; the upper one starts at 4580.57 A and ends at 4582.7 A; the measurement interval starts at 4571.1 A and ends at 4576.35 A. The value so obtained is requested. 0.139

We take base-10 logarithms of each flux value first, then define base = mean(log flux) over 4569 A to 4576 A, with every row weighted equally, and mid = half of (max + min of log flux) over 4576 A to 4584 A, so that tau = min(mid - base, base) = -0.005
